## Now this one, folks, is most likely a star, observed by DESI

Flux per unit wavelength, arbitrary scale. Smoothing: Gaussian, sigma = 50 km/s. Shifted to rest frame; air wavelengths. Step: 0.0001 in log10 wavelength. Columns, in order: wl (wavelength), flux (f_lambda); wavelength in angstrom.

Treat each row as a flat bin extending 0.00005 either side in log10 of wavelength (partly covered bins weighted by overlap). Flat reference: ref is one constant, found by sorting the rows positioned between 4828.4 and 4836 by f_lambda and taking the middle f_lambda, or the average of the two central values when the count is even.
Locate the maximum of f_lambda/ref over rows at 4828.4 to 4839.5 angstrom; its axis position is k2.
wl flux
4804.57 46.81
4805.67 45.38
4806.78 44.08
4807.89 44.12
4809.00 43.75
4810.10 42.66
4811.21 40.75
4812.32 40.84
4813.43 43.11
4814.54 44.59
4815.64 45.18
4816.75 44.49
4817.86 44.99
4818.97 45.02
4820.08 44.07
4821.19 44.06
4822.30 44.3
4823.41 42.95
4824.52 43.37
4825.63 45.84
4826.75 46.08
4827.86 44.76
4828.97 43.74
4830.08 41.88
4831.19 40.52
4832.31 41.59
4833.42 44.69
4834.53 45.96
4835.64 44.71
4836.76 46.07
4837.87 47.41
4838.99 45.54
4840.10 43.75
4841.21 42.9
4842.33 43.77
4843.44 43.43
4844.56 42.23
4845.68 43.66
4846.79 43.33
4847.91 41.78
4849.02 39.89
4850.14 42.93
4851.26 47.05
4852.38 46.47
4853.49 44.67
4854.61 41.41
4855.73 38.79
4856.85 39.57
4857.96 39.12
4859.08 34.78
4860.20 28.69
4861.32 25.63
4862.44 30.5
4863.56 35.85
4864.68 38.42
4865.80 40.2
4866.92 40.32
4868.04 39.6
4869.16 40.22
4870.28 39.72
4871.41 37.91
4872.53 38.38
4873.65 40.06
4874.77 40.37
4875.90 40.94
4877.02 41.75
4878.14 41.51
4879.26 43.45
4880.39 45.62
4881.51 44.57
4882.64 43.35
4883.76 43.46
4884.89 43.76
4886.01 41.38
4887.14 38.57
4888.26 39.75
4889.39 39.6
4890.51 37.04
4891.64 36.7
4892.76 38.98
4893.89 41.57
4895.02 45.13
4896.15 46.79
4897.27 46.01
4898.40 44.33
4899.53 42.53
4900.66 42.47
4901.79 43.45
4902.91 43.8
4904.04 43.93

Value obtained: 4837.87 angstrom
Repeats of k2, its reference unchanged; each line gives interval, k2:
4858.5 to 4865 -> 4864.68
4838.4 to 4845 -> 4838.99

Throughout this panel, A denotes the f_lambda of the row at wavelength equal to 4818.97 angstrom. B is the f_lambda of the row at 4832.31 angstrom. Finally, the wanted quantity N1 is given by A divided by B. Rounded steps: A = 45.02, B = 41.59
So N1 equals 1.08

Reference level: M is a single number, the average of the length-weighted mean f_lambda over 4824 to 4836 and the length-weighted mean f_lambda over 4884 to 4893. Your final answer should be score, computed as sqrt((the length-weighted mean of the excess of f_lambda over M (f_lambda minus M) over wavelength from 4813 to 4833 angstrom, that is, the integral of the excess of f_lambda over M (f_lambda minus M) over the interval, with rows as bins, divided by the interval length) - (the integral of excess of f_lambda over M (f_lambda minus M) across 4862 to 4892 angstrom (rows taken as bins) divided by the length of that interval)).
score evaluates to 1.94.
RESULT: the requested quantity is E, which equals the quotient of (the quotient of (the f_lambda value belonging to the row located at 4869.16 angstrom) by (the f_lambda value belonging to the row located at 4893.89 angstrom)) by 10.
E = 0.097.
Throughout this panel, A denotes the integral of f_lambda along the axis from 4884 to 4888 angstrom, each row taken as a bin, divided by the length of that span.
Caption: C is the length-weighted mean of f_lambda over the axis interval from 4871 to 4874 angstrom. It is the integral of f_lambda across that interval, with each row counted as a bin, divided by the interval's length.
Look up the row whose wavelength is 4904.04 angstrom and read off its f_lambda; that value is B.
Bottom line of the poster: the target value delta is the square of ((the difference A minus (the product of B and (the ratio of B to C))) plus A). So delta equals 1079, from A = 41.3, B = 43.93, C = 38.8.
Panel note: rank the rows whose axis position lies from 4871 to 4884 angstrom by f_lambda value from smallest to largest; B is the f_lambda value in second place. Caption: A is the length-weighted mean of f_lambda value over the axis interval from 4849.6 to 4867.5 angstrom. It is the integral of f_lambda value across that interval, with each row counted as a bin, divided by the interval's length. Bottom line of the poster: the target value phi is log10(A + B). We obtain 1.89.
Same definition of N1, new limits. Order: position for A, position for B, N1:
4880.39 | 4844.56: 1.08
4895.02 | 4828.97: 1.03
